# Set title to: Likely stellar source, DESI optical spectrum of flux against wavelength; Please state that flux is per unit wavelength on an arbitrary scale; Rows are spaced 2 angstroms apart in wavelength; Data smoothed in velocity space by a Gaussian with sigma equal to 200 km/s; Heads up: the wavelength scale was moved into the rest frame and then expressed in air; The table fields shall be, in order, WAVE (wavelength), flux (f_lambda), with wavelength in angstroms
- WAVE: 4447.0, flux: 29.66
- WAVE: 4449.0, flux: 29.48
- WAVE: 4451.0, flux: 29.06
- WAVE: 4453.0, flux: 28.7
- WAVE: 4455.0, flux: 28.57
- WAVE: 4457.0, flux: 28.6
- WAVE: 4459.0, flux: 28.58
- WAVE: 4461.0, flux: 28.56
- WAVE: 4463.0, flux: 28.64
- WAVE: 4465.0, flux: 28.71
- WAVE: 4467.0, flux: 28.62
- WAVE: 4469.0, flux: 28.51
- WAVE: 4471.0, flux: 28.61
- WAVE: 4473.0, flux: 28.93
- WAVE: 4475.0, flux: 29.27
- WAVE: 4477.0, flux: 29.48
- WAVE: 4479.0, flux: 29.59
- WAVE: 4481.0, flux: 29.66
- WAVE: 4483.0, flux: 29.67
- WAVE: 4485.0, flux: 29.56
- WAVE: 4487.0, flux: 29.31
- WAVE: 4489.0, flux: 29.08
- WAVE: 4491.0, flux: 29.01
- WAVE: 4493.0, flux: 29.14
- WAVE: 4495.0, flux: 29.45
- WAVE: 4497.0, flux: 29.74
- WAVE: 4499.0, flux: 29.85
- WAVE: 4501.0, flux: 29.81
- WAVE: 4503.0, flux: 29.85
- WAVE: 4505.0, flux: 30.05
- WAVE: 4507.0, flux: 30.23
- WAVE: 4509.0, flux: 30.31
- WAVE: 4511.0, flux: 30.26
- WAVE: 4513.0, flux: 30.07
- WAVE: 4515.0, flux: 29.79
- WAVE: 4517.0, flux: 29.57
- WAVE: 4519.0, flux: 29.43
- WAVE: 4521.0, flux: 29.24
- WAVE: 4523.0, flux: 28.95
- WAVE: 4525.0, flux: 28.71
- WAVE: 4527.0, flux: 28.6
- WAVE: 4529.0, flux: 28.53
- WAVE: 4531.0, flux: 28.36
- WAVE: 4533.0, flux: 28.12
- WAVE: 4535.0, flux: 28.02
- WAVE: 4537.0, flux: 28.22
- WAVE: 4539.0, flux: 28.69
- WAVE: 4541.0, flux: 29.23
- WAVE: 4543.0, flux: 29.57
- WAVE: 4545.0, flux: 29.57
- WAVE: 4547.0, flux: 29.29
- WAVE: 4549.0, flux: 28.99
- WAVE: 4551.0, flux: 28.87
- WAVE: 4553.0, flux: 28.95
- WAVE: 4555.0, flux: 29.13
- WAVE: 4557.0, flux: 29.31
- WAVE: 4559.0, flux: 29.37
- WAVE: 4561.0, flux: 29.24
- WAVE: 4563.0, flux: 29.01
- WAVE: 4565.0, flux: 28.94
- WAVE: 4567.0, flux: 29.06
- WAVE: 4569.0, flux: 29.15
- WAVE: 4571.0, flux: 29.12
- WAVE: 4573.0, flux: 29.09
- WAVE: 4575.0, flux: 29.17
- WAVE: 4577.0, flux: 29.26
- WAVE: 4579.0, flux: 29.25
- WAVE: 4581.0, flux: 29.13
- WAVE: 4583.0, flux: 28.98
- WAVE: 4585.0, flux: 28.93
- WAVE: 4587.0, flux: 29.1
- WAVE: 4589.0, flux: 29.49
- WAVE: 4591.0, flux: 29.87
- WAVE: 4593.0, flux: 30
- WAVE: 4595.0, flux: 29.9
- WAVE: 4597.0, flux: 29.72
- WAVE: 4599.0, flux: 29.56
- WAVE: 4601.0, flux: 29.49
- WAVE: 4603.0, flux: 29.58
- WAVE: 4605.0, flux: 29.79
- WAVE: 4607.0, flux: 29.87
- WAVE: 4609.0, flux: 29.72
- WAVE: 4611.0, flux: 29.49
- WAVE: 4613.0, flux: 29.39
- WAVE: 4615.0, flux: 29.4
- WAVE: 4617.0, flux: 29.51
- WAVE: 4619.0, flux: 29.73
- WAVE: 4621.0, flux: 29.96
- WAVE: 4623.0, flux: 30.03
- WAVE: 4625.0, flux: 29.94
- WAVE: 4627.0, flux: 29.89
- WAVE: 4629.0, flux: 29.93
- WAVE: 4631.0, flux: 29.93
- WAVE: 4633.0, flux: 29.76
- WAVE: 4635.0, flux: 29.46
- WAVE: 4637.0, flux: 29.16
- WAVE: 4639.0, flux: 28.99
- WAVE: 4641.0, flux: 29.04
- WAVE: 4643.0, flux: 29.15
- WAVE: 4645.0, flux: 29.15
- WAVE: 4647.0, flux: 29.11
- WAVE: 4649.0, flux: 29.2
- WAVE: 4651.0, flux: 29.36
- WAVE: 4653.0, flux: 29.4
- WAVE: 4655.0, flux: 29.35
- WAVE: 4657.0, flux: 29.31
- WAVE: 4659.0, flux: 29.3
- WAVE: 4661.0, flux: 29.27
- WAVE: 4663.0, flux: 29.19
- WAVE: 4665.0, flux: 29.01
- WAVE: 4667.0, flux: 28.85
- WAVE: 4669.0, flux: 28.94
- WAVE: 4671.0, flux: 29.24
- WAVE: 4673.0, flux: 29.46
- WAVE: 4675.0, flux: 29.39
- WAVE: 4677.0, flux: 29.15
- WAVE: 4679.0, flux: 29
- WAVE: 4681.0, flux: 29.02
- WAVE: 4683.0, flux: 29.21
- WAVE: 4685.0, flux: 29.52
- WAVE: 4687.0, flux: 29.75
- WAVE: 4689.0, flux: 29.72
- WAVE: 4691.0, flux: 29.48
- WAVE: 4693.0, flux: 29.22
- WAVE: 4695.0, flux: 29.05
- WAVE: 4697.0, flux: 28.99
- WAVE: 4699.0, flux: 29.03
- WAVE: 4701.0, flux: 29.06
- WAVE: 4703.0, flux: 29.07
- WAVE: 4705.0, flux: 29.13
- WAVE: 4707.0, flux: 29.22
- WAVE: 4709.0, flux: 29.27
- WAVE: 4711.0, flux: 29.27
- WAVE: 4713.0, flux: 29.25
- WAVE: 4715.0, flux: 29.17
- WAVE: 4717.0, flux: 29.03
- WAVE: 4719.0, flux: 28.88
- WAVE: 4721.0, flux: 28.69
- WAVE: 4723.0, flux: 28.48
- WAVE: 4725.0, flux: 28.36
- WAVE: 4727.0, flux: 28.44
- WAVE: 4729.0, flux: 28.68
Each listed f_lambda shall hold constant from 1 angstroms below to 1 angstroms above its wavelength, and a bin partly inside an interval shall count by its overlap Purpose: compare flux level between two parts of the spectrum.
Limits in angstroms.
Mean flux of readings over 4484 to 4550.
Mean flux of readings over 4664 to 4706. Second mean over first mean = 0.997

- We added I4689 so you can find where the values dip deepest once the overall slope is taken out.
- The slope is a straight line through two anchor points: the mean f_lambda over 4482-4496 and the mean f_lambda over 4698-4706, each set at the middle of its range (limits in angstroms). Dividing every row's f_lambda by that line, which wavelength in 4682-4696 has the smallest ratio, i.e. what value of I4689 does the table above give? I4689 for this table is 4695.0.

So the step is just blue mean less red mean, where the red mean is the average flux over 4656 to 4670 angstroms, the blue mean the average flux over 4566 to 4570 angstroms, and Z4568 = 0.0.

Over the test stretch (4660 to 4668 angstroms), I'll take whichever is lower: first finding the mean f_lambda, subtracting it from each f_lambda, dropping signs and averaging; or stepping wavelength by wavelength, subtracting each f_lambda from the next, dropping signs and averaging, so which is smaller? 0.14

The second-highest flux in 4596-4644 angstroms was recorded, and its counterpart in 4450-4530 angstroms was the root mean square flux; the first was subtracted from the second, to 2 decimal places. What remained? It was -0.70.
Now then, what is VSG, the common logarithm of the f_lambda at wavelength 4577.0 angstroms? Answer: 1.47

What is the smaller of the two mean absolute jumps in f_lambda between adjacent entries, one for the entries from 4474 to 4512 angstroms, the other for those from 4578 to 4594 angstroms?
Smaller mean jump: 0.14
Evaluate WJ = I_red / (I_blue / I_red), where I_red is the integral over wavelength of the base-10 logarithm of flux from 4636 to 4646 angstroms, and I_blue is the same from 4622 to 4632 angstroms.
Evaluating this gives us 14.52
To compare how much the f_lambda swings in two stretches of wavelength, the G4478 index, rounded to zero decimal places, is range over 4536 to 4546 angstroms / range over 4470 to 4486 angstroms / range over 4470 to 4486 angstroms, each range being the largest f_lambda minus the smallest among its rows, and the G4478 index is 1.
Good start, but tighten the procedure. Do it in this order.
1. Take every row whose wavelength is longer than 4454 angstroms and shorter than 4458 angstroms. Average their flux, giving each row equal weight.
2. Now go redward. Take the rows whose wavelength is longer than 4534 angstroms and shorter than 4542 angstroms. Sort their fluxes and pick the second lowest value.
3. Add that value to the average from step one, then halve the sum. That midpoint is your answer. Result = 28.40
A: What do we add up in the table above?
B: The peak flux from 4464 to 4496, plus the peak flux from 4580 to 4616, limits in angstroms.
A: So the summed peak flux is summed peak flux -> 59.7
